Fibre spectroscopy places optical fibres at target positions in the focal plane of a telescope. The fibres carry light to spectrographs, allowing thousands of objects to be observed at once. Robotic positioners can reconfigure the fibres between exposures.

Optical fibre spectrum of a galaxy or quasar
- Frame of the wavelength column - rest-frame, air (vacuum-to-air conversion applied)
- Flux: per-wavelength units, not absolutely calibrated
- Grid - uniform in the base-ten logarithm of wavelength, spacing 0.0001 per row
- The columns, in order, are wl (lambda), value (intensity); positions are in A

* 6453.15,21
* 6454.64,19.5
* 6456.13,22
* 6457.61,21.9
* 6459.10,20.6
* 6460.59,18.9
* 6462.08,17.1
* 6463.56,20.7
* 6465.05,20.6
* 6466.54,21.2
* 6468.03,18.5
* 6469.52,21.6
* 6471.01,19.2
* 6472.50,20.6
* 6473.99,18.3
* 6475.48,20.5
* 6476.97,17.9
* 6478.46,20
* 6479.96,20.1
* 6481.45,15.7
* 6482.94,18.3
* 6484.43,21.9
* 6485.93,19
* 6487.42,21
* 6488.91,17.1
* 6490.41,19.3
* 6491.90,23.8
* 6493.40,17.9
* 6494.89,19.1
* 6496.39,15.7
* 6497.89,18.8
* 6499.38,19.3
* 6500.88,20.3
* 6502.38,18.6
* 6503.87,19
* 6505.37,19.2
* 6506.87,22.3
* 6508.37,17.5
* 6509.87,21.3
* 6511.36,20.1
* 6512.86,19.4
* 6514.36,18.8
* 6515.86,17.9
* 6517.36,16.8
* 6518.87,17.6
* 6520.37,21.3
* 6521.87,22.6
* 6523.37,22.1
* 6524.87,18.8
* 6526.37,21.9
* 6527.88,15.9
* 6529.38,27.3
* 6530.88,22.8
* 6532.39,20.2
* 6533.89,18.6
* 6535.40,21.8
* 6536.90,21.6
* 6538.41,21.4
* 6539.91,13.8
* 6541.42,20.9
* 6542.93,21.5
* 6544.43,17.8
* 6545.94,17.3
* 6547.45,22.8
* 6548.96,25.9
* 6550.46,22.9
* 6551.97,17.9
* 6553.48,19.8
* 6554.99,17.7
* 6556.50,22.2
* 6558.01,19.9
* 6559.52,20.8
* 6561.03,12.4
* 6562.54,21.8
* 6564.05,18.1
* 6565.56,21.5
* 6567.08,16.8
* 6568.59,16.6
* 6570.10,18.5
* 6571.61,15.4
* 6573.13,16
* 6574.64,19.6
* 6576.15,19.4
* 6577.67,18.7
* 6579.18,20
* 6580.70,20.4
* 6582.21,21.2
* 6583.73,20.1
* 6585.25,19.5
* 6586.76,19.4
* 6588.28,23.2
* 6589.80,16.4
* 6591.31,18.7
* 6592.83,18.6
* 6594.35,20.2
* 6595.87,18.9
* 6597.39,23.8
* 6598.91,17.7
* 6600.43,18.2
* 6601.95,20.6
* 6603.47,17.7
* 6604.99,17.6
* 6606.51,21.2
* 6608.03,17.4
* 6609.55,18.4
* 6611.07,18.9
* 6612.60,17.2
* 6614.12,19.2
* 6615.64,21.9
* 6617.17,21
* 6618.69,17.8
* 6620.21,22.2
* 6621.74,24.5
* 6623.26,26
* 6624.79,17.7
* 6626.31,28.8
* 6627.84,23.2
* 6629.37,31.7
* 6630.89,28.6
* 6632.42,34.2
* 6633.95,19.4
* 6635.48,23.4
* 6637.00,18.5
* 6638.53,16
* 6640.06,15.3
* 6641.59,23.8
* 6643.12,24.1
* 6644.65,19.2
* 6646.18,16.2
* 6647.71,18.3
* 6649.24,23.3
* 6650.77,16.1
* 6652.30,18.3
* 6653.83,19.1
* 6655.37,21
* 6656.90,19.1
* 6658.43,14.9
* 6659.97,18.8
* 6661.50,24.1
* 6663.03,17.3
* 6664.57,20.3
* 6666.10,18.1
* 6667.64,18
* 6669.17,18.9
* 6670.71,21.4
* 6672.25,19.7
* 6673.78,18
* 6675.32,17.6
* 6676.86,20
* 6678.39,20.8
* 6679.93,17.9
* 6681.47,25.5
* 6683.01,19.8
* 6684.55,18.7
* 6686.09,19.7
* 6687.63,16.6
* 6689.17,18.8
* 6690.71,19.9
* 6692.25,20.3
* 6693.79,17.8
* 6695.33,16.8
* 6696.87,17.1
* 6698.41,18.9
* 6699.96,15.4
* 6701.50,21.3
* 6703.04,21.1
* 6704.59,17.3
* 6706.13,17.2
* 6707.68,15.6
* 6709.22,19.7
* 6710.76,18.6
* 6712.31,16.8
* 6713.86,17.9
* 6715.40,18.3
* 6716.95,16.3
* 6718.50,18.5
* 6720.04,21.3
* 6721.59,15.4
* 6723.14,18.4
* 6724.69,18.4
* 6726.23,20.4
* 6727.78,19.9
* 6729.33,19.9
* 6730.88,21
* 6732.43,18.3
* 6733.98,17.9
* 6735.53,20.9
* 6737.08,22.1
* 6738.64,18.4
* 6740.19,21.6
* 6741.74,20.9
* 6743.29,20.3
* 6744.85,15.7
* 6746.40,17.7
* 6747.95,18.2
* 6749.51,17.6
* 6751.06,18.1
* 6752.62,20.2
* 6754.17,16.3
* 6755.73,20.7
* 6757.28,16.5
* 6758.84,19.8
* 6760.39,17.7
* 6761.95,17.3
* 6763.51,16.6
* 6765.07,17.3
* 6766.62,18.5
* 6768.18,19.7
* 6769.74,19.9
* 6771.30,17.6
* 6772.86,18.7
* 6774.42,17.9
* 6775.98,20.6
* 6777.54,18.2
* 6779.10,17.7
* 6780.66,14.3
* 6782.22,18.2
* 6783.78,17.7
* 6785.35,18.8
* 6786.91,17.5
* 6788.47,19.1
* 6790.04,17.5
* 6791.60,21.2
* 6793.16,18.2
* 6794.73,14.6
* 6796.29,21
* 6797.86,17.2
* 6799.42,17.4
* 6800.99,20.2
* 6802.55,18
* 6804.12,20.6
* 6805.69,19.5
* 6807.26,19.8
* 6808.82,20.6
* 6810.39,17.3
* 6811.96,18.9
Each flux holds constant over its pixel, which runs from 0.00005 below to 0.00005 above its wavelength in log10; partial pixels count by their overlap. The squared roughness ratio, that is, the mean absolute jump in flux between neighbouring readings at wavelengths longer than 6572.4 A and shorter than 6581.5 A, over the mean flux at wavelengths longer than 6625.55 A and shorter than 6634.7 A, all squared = 0.002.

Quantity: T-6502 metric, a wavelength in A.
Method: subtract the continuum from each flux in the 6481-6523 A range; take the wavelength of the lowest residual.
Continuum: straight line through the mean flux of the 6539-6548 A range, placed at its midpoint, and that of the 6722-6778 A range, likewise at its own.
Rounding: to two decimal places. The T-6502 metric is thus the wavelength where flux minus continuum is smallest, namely 6481.45 A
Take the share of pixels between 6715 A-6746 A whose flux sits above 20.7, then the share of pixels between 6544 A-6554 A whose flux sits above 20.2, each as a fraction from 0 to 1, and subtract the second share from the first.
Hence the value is -0.13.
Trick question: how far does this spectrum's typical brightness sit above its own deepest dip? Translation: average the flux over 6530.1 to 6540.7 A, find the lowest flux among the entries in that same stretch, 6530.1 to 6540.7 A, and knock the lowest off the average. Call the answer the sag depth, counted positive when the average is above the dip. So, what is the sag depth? 6.2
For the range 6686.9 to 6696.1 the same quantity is 1.8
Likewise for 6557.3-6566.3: 6.7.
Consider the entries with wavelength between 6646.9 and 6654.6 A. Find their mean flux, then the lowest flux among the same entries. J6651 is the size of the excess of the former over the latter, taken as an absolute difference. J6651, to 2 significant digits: 2.9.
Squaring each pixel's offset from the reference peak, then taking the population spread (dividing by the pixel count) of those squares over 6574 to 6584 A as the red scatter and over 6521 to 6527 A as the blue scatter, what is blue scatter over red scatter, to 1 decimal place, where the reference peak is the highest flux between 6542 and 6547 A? 1.2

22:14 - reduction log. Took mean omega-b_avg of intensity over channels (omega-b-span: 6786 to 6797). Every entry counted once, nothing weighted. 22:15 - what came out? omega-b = 18.4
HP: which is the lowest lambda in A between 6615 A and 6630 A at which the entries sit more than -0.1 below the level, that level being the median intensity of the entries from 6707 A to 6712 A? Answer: 6618.69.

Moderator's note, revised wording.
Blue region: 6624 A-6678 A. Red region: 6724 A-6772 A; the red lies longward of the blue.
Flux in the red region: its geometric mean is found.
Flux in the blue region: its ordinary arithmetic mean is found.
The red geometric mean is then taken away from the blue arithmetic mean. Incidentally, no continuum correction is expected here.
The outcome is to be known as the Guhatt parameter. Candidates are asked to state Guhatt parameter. 1.8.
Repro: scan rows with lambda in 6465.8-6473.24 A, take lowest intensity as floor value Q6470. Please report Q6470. 18.5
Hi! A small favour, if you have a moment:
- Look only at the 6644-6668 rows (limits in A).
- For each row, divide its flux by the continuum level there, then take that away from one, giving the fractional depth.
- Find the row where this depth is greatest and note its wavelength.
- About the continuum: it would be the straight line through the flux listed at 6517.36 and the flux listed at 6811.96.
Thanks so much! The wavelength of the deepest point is 6658.43 A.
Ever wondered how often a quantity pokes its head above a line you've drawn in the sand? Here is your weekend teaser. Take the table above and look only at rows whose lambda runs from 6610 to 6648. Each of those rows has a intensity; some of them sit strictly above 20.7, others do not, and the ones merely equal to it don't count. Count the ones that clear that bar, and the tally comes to 13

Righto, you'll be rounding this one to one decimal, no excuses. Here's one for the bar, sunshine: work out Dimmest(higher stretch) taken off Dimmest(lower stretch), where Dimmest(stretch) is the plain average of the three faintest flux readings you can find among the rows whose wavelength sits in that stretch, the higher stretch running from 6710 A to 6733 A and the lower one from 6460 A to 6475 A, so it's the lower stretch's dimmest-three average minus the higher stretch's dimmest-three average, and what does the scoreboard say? 1.8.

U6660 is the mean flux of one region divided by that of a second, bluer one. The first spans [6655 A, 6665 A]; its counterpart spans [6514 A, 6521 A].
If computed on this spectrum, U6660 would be 1.05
